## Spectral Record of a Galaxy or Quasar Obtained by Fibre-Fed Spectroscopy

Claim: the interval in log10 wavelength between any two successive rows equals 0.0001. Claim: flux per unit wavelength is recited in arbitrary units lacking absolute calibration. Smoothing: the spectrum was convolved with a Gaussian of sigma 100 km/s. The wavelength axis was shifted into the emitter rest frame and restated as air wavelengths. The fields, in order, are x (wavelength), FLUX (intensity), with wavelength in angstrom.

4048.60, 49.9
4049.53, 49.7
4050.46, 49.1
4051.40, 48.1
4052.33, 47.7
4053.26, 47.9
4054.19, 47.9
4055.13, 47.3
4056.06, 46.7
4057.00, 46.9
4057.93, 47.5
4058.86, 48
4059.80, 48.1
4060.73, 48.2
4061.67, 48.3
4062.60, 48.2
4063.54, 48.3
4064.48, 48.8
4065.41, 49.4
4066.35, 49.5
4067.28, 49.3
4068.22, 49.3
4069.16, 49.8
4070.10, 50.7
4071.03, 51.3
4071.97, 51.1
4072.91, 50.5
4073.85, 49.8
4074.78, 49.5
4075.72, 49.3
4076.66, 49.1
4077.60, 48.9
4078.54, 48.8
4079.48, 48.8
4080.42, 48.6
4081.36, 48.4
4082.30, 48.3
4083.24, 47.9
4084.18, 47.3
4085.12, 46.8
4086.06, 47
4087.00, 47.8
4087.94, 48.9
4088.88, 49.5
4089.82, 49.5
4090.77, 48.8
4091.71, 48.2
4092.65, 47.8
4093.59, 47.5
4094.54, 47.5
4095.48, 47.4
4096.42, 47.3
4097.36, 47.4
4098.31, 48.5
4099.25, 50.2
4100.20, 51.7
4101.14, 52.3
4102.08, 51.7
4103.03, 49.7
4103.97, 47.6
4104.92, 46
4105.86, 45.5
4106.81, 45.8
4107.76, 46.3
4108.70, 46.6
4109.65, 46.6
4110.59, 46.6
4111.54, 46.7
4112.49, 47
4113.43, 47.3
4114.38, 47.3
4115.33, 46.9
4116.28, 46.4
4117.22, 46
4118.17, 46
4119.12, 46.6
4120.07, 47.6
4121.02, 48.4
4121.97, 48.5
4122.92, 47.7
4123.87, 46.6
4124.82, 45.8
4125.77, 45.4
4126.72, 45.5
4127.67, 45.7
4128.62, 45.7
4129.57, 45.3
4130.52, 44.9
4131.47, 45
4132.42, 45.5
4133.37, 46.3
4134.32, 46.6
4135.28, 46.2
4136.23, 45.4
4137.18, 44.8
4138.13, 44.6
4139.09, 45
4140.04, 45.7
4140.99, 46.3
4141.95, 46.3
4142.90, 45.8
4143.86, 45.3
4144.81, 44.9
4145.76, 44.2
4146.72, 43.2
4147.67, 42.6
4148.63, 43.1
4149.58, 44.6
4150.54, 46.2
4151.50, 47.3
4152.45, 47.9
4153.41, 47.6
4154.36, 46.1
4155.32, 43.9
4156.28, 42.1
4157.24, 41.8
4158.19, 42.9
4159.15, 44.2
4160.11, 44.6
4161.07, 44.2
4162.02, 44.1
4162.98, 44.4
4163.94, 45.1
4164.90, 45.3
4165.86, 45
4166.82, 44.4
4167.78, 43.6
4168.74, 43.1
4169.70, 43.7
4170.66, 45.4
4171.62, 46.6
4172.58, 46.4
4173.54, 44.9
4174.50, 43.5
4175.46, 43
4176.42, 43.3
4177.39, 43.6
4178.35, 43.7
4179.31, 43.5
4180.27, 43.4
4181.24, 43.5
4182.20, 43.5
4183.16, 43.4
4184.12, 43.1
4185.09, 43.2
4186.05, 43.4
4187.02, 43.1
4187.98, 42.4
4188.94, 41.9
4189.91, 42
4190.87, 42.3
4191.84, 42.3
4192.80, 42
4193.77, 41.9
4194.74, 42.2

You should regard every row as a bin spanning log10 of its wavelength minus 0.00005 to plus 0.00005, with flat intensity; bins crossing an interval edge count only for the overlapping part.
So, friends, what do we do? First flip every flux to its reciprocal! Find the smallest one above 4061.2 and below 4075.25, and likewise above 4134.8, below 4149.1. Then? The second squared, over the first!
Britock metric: 0.0239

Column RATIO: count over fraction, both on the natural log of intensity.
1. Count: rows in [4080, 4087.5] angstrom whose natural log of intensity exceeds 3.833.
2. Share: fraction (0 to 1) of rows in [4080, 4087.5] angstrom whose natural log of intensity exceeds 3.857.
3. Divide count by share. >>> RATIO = 12.8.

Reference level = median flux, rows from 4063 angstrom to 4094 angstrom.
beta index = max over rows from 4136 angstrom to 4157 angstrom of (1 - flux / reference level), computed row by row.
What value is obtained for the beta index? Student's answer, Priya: 0.14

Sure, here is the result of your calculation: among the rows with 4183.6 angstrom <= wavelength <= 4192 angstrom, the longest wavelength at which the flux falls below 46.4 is 4191.84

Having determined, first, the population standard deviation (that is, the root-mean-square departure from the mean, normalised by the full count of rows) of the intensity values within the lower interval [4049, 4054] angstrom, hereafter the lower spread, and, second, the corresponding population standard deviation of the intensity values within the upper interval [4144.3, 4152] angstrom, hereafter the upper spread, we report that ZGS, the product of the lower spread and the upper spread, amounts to 1.16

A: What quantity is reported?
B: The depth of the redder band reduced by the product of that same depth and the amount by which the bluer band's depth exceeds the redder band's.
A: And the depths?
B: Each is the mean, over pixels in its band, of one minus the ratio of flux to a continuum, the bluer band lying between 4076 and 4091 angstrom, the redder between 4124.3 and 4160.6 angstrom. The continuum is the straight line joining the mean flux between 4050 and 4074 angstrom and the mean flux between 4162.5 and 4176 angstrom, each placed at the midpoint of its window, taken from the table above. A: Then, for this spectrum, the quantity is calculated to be 0.012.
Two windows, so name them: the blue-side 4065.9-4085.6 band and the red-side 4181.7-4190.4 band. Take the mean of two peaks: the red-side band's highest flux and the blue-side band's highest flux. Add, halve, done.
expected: 47.4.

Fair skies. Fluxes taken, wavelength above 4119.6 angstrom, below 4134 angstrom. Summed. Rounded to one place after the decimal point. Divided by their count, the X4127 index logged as 46.3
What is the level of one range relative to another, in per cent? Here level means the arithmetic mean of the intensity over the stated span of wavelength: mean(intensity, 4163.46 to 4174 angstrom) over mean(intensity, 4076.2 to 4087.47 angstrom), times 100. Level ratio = 93.2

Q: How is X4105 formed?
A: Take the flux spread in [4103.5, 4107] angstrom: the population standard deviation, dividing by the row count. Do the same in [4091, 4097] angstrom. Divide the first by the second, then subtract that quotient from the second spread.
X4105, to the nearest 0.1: -2.4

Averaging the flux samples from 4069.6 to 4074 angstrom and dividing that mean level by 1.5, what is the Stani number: 33.8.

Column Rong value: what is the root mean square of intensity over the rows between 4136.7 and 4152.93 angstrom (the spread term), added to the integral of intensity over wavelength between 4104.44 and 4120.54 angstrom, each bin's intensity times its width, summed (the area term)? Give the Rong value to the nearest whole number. 794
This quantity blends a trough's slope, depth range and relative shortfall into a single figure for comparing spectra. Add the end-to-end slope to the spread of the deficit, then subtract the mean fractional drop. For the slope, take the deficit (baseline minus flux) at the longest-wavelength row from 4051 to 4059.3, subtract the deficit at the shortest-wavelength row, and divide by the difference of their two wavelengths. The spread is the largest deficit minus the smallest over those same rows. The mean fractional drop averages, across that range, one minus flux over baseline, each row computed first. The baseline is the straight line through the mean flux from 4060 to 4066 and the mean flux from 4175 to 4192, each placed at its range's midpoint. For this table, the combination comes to 1.4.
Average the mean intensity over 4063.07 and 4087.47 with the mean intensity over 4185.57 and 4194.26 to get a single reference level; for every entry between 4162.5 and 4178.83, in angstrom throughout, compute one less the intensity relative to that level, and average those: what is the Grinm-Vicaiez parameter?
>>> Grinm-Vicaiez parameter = 0.028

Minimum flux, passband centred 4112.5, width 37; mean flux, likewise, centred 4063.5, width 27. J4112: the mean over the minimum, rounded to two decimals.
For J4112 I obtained 1.09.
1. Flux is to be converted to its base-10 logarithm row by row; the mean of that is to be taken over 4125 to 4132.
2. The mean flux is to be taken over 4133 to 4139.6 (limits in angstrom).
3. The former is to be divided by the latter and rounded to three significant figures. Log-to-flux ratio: 0.0364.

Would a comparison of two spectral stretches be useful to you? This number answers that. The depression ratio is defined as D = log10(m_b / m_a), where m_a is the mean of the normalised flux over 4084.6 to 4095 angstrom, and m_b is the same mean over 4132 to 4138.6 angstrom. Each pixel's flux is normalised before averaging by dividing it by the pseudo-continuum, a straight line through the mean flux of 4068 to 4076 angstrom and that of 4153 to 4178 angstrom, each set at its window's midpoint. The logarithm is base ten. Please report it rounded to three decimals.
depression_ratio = 0.003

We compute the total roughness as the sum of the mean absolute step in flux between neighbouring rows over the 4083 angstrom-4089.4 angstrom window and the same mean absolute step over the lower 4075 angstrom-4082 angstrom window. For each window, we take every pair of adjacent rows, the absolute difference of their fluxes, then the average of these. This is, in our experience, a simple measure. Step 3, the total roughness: 0.78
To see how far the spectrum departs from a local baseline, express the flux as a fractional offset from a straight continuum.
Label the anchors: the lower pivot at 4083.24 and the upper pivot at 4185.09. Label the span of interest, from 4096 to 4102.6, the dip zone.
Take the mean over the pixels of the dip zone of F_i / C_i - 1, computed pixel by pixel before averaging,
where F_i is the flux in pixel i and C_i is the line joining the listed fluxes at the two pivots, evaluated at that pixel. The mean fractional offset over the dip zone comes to 0.058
